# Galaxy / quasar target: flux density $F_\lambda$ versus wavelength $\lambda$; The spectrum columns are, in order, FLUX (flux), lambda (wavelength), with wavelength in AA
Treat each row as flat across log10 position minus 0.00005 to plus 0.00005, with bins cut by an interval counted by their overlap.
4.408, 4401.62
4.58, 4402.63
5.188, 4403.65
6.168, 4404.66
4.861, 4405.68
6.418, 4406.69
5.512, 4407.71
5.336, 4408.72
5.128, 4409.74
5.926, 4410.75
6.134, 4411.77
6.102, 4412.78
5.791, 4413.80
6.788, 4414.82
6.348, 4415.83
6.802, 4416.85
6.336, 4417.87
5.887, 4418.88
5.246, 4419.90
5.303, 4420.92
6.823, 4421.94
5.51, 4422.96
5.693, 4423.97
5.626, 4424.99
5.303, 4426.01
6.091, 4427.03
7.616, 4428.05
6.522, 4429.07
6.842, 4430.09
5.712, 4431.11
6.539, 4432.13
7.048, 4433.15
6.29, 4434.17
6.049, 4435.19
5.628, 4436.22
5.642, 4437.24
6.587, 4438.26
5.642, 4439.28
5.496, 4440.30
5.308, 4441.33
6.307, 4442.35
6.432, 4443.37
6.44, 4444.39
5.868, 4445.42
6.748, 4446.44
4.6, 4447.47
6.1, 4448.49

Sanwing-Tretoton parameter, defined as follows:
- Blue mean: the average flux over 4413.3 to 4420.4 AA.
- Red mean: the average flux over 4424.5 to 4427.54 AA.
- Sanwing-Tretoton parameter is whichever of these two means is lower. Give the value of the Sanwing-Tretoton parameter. 5.67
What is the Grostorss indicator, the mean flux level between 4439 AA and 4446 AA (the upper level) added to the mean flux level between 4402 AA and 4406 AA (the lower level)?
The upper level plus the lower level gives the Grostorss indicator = 11.1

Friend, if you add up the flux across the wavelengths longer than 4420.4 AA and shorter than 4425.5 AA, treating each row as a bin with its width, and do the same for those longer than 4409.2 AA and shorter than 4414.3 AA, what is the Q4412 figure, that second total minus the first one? 0.1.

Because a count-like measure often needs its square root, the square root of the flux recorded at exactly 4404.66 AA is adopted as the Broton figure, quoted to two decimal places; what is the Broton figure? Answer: 2.48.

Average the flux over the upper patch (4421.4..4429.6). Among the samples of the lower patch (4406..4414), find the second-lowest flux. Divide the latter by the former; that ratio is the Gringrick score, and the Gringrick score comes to 0.868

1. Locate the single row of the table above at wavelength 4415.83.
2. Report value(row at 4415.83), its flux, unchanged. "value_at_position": 6.348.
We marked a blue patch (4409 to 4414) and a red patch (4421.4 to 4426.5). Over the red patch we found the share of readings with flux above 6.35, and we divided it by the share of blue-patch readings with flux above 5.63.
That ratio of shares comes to 0.25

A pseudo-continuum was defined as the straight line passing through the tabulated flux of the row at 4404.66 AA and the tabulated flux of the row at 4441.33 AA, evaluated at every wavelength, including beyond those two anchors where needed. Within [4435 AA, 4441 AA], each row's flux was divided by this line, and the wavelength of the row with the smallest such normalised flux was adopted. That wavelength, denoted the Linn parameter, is 4440.30 AA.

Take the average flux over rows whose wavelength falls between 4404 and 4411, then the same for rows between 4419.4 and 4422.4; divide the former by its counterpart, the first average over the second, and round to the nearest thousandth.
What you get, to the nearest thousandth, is 0.971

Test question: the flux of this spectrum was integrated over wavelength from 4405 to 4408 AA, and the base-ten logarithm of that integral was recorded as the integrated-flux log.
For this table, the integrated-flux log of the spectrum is 1.23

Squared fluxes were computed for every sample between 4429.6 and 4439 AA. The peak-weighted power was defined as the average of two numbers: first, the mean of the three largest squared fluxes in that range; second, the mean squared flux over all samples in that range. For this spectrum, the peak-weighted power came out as 43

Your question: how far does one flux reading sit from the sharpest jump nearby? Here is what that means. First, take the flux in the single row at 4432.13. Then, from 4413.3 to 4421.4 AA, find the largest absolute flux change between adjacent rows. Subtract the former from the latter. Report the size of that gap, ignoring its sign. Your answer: 5.5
